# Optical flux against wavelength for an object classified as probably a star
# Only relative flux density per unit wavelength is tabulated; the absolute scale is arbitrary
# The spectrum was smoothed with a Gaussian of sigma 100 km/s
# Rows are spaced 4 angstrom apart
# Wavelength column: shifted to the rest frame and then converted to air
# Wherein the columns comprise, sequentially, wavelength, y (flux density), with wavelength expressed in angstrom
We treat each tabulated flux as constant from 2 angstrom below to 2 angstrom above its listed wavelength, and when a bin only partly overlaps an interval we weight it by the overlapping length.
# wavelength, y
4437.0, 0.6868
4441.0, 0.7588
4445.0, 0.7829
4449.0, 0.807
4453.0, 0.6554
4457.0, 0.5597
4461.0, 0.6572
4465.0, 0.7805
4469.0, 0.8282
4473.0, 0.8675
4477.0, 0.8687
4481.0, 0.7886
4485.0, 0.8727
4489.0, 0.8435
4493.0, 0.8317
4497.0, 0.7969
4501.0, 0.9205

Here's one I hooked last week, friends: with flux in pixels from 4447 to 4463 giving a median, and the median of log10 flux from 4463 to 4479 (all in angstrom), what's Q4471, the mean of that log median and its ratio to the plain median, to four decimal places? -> -0.0906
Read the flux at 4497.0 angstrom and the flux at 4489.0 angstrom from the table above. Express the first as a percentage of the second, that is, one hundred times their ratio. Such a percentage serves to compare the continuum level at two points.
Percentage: 94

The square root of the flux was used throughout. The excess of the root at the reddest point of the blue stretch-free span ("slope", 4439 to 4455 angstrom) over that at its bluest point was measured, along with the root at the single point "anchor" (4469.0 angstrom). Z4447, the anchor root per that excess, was -15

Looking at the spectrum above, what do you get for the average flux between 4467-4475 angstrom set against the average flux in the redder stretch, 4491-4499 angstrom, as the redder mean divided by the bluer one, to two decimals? 0.96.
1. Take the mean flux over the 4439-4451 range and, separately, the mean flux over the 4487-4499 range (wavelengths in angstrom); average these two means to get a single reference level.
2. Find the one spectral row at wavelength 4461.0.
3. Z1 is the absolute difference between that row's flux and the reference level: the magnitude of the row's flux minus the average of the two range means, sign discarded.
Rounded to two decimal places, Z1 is 0.15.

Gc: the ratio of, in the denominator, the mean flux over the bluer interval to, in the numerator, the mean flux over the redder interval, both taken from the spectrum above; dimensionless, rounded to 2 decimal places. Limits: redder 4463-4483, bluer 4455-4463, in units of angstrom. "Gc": 1.36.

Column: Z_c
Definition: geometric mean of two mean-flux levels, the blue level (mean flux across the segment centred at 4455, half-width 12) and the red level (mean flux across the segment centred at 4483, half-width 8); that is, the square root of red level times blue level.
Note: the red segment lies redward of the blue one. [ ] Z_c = 0.772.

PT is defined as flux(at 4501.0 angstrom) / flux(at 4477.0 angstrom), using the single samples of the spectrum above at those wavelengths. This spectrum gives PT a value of 1.060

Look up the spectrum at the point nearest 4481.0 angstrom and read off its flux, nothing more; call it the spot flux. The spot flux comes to 0.7886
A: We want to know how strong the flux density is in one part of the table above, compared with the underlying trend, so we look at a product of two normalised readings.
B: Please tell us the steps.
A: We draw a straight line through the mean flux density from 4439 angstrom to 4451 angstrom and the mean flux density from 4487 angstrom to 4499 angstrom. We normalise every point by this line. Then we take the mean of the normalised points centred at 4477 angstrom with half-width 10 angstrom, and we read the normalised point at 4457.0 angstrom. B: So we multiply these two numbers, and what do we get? 0.74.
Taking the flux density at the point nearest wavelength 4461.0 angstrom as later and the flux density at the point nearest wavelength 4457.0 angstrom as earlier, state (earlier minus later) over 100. -0.0010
